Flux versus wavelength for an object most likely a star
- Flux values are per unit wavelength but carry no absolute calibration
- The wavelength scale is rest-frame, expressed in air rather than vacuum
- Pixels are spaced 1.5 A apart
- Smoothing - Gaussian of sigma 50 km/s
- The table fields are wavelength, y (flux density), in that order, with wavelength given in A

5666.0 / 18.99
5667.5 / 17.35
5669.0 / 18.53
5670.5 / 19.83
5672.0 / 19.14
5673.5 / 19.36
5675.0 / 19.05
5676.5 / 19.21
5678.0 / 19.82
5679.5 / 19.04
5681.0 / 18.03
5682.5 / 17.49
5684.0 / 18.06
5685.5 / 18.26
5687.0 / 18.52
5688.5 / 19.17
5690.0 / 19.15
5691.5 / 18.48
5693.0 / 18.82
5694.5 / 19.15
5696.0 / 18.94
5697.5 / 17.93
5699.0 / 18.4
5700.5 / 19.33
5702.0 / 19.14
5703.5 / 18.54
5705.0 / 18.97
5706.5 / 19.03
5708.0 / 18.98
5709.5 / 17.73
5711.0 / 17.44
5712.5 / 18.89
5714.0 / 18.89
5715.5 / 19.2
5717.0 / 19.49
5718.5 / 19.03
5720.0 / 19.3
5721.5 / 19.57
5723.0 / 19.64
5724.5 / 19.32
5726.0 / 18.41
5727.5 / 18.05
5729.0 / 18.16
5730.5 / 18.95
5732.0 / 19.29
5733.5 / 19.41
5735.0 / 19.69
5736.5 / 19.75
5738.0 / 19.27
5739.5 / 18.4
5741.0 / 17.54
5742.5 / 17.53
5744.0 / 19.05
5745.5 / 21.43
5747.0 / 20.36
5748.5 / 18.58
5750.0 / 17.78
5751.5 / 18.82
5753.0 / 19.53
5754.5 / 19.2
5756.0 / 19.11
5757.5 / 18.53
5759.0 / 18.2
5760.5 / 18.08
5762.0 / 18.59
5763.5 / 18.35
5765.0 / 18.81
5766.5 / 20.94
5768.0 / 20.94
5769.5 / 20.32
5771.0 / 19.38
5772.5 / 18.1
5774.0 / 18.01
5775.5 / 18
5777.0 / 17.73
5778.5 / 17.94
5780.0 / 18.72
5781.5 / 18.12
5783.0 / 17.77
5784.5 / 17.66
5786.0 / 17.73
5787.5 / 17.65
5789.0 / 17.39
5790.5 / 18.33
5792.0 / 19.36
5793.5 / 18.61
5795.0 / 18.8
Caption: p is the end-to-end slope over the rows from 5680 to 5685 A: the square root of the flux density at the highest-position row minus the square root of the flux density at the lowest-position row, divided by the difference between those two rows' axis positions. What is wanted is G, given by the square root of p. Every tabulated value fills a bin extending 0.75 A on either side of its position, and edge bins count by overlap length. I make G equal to 0.03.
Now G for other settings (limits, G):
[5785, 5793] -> 0.18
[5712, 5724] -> 0.09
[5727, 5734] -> 0.16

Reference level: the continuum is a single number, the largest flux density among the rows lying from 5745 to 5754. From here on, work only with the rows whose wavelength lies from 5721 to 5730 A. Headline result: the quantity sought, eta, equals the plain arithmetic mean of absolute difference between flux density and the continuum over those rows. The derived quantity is 2.6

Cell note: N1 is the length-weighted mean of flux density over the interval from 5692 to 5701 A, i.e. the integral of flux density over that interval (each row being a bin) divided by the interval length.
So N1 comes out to 18.7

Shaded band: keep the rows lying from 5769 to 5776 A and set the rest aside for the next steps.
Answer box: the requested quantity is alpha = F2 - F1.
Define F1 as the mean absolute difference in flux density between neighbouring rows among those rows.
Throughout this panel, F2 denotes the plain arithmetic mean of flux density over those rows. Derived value 18.2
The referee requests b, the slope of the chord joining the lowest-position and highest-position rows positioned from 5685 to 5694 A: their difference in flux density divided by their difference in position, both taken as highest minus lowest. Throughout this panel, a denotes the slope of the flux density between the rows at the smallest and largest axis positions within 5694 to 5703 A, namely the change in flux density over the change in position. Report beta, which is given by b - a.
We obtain 0.1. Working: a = 0.00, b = 0.07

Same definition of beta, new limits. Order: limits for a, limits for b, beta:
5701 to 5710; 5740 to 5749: 0.3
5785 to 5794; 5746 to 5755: -0.3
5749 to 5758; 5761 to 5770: 0.1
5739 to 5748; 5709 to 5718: 0.0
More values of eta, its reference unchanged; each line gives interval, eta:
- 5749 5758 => 2.6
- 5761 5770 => 1.8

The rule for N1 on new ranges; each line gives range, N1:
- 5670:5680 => 19.3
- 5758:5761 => 18.2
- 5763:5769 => 19.8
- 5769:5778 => 18.5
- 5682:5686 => 17.9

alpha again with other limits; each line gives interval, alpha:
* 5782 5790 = 17.5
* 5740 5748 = 17.9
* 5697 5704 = 18.1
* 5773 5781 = 17.8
